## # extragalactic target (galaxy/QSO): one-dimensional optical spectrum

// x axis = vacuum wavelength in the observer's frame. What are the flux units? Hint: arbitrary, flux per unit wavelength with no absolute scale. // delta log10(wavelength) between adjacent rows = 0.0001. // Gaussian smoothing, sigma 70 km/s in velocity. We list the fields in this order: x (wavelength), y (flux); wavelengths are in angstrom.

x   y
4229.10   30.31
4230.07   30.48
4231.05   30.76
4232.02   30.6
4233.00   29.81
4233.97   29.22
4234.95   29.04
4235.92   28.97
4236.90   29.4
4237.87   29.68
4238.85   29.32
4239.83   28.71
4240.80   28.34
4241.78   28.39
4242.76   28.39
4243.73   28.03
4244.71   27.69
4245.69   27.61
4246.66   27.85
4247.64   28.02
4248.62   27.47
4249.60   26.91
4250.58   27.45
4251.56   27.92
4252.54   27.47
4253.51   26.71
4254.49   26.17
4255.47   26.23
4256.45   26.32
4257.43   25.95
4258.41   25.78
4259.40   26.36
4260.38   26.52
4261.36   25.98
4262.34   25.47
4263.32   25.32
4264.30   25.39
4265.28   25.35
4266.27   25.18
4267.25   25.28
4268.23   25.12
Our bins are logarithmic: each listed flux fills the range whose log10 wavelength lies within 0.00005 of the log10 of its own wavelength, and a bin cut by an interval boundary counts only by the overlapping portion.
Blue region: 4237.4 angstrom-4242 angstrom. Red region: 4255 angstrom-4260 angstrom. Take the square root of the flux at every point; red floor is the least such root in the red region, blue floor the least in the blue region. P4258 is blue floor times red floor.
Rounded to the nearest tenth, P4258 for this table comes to 27.0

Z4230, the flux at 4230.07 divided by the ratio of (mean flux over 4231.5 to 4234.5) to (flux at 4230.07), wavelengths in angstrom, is 31.1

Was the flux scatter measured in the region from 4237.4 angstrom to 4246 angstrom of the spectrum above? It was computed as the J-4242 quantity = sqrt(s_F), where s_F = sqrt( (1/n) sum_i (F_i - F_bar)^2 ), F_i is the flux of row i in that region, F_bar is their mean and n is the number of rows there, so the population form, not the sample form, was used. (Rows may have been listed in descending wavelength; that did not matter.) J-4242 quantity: 0.81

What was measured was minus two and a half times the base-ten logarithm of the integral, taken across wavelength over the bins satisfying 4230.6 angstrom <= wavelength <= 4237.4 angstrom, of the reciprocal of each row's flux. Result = 1.60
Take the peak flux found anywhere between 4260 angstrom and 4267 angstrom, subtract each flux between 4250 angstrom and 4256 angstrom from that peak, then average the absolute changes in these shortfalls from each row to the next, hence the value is 0.46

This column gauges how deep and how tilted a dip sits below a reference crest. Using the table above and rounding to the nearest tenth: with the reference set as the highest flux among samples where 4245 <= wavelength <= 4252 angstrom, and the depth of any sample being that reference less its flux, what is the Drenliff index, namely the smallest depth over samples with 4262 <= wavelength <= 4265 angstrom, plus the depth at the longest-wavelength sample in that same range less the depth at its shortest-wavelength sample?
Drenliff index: 2.6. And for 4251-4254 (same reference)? 1.3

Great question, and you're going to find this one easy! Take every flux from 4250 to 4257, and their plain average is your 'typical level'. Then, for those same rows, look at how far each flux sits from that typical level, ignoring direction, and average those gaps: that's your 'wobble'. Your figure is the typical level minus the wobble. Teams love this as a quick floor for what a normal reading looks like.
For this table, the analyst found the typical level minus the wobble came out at 26.3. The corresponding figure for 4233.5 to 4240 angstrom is 28.9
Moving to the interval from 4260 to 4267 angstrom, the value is 25.2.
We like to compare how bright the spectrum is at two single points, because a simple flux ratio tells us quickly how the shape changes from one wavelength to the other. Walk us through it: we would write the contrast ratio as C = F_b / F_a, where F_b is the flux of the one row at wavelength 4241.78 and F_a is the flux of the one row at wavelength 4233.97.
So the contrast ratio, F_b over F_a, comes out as 0.97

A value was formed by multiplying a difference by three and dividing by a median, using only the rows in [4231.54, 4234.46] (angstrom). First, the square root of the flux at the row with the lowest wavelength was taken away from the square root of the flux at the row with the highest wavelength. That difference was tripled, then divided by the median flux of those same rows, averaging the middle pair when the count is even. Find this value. -0.013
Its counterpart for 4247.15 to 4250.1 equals -0.012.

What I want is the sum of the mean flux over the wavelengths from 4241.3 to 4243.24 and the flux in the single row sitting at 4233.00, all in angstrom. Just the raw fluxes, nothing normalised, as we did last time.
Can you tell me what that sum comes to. 58.2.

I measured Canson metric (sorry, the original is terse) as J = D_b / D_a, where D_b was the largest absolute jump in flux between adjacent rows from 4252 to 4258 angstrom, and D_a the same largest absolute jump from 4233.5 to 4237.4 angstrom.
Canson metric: 1.8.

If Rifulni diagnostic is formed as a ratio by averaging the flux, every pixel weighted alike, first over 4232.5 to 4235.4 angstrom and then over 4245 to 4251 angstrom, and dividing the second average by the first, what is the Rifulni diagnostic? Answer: 0.94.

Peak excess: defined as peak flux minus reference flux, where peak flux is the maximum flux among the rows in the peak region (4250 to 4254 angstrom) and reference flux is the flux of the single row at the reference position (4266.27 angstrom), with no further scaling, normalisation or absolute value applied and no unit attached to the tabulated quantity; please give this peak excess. 2.7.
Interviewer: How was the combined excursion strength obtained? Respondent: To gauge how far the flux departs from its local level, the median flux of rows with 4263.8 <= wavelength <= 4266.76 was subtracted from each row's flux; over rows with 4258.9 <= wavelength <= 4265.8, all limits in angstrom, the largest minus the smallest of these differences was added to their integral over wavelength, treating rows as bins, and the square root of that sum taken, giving 2.0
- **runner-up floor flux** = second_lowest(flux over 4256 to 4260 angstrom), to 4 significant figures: 25.95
